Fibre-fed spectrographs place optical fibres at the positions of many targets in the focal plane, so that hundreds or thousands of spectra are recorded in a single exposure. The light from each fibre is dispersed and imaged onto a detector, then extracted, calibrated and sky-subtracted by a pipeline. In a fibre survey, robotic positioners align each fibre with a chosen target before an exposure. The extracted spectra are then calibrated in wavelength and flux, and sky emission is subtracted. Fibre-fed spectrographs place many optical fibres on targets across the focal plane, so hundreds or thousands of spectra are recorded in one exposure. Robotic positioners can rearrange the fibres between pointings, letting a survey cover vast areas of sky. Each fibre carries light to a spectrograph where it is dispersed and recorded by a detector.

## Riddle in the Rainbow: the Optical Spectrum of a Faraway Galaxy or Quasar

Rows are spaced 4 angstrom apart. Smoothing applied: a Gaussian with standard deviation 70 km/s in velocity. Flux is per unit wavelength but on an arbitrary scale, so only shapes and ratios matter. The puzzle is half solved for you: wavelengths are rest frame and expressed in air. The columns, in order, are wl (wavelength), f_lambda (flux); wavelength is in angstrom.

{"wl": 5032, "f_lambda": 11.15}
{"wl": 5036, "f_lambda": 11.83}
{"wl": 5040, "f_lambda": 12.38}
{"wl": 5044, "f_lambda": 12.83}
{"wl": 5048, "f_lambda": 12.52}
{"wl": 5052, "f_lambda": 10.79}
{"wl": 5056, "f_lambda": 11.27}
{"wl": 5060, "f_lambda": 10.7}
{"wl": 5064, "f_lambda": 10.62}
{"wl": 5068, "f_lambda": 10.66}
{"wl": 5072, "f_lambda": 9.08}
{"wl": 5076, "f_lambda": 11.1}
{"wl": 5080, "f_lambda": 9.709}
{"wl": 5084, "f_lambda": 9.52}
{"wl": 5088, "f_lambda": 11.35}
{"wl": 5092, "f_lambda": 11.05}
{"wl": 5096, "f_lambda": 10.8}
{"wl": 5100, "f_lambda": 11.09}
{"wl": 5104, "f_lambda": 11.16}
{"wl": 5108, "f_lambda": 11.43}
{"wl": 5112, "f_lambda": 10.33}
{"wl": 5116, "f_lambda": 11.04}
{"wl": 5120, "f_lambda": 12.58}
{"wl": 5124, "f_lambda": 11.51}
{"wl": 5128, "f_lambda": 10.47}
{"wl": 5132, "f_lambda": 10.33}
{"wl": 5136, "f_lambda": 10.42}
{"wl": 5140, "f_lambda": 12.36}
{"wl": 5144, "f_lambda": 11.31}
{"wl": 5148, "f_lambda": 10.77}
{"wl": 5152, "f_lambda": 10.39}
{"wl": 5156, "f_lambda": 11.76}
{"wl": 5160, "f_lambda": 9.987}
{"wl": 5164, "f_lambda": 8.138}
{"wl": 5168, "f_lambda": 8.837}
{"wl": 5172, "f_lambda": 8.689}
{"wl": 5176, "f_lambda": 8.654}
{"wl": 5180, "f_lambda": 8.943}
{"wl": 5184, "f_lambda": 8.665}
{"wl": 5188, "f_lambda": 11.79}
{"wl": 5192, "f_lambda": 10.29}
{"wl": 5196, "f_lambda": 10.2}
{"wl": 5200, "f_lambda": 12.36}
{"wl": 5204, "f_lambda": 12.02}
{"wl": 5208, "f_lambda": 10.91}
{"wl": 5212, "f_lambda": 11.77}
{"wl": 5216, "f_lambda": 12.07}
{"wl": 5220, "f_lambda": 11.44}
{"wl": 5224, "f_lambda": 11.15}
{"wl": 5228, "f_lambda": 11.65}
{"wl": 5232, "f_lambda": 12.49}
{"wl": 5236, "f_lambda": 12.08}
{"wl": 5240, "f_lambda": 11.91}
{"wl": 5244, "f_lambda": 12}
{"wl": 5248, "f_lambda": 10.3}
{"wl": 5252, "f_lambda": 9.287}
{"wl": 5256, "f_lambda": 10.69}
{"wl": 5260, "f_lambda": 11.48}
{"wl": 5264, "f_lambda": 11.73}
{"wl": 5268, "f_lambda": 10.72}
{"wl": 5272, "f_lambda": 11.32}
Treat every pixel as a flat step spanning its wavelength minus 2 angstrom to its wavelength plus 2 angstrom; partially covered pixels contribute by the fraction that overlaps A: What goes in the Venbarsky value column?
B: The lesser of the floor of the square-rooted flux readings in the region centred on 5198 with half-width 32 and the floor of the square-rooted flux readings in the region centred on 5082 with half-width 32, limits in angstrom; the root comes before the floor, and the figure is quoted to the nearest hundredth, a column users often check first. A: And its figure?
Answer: 2.94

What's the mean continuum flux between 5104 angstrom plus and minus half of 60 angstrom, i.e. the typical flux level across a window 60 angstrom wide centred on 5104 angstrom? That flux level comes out 10.9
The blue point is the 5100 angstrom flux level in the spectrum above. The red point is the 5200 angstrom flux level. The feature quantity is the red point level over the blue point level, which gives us 1.11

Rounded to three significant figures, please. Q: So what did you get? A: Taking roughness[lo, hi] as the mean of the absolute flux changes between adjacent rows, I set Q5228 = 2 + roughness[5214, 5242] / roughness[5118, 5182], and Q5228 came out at 2.57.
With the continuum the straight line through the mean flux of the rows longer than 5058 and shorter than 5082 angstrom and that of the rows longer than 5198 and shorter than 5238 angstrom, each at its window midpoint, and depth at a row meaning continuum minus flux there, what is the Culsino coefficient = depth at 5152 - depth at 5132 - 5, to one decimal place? -4.9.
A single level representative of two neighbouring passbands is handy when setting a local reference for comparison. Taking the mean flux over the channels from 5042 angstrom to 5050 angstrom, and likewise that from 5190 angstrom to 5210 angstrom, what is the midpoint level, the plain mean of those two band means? 11.9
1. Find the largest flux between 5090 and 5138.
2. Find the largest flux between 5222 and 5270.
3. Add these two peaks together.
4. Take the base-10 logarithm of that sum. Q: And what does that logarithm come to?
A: 1.40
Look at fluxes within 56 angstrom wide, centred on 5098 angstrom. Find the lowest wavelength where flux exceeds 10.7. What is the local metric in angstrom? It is 5076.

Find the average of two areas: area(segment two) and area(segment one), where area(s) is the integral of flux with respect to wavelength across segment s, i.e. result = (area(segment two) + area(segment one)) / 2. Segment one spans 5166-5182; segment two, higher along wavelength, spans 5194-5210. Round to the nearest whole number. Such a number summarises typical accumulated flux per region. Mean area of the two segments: 161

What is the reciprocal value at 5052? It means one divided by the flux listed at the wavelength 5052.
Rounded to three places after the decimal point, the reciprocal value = 0.093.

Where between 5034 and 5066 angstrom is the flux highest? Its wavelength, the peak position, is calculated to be 5044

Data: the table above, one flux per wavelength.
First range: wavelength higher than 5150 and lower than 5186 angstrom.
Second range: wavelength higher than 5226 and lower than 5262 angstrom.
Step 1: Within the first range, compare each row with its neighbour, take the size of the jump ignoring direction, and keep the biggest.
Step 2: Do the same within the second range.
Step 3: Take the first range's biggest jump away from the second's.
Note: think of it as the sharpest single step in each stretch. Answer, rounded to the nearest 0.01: -0.15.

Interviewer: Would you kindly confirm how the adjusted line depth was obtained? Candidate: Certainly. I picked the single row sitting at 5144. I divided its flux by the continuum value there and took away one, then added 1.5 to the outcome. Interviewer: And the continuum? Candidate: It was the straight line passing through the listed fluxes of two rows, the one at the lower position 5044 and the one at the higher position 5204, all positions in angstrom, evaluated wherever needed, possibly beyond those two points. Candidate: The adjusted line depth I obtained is 1.42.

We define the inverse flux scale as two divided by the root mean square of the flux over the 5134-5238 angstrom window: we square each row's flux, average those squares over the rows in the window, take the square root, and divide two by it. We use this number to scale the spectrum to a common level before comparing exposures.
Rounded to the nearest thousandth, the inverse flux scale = 0.185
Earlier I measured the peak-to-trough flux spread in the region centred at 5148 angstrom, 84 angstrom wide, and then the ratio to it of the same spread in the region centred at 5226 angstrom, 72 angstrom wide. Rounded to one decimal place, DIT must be 0.7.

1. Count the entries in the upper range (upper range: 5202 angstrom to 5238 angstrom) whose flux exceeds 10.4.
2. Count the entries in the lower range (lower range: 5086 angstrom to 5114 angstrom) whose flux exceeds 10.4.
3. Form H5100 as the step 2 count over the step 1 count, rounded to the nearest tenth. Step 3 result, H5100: 0.7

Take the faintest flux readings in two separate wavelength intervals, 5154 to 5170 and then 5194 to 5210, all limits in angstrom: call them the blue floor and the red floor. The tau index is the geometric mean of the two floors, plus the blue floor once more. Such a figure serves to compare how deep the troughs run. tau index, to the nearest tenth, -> 17.2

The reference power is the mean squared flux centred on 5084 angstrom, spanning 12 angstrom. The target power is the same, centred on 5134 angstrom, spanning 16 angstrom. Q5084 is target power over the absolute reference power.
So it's 1.1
